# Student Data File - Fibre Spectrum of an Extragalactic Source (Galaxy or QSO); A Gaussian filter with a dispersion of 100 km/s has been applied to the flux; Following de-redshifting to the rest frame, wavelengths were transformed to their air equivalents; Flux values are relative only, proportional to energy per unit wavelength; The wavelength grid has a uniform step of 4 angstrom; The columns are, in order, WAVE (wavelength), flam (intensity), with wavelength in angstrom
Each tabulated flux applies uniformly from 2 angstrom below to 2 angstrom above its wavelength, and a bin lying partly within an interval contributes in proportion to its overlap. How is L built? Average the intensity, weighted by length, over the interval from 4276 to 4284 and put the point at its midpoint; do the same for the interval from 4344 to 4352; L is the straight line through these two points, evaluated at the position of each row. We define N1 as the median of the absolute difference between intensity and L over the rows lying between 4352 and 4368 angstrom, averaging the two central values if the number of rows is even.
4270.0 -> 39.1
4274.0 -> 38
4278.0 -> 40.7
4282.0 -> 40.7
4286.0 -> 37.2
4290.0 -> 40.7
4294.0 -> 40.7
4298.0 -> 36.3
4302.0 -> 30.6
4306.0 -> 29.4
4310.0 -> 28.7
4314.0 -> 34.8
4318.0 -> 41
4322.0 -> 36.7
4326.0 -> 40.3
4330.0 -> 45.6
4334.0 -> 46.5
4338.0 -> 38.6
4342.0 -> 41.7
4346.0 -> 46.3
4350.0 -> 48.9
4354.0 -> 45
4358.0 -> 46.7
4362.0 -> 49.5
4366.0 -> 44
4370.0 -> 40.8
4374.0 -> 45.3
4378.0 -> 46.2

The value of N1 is 2.6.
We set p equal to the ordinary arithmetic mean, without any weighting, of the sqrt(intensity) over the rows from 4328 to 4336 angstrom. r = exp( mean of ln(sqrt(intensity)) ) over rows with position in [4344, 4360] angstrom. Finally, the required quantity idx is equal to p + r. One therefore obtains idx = 13.6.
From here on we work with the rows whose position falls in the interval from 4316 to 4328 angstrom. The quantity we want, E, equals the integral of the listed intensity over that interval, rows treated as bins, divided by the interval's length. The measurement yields 39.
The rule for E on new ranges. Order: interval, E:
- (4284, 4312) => 35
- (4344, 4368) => 47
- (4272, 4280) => 39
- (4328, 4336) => 46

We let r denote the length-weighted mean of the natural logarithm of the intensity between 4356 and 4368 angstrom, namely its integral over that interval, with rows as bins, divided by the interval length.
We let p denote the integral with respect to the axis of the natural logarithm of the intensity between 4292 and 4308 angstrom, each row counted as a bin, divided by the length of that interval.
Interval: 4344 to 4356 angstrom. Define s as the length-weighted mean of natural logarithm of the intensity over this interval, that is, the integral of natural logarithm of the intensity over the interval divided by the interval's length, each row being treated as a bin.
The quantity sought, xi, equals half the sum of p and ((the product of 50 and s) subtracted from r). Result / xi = -92.4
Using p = 3.53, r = 3.84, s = 3.84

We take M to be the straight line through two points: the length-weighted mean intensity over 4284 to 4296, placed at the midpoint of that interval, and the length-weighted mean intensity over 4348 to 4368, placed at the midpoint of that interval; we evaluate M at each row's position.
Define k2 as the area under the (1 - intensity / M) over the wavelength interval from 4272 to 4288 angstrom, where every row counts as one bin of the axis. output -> -0.3 angstrom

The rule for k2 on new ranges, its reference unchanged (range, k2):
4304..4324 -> 3.8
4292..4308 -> 2.5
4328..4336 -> -0.4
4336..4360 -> 0.7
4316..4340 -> 1.2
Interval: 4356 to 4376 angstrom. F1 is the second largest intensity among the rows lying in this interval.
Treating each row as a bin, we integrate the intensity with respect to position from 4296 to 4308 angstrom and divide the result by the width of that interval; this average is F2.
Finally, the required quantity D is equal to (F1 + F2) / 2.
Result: 39.4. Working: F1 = 46.7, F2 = 32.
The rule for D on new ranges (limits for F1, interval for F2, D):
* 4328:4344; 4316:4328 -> 42.5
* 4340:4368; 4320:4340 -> 45.2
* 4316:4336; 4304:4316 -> 38.3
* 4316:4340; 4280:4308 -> 41.1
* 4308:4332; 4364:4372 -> 41.7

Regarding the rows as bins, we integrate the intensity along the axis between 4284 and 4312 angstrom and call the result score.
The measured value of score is 974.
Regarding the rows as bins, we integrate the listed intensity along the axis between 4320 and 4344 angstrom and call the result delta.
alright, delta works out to 998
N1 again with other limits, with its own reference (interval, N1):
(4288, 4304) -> 3.8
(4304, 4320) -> 11.6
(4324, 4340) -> 2.7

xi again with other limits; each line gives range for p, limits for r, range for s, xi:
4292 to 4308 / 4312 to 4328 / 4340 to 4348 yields -91.0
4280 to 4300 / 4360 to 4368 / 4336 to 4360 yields -91.1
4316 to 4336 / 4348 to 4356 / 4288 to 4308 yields -85.2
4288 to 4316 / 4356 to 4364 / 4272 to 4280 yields -88.1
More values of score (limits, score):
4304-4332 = 1026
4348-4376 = 1281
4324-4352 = 1232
